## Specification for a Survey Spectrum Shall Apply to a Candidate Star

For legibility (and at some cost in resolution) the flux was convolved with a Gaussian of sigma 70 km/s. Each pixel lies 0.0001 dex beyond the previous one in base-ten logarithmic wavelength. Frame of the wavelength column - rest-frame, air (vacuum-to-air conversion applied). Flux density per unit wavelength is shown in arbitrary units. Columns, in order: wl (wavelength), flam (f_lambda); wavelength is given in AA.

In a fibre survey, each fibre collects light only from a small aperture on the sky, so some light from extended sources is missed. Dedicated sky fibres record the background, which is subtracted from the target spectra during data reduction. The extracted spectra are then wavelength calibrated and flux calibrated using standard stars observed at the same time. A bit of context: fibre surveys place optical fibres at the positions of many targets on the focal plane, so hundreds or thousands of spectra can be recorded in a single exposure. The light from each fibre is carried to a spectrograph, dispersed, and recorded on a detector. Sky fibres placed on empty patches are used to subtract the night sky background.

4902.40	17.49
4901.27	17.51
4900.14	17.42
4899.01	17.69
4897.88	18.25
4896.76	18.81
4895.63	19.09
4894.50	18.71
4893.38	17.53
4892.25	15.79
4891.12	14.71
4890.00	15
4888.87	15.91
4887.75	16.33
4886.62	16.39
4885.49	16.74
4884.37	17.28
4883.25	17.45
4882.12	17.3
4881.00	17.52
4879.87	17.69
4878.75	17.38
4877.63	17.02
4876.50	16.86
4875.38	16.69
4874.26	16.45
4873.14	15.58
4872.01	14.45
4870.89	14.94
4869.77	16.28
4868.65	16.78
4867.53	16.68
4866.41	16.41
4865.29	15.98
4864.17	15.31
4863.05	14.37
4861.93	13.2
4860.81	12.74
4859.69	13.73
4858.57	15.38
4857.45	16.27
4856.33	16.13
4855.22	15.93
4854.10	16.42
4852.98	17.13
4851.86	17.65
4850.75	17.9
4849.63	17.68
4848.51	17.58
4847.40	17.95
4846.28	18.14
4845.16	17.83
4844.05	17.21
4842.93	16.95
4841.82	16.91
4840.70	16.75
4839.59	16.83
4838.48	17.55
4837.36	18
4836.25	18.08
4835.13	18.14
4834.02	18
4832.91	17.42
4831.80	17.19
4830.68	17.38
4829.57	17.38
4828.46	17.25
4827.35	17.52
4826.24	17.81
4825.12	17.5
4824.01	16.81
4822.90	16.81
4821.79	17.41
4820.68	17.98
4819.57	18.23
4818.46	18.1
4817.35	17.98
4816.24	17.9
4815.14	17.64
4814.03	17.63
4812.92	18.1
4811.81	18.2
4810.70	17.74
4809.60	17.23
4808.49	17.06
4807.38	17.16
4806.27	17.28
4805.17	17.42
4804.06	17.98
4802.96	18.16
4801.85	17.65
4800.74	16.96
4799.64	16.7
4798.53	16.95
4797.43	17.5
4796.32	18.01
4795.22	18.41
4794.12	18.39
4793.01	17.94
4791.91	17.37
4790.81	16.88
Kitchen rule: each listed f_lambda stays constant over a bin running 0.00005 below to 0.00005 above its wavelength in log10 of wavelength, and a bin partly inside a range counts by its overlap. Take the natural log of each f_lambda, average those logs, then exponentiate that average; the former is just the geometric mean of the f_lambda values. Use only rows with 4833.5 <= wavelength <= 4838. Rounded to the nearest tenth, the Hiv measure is 18.1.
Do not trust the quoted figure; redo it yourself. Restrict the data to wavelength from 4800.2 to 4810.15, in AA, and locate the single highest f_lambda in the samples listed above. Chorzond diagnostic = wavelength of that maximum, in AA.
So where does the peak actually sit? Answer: 4802.96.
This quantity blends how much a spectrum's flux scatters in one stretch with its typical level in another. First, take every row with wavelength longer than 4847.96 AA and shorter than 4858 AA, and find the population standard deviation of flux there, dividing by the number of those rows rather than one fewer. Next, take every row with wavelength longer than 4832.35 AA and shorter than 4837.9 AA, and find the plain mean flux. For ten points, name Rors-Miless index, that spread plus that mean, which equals 18.7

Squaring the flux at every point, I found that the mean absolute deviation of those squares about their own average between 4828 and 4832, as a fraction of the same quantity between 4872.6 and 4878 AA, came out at 0.21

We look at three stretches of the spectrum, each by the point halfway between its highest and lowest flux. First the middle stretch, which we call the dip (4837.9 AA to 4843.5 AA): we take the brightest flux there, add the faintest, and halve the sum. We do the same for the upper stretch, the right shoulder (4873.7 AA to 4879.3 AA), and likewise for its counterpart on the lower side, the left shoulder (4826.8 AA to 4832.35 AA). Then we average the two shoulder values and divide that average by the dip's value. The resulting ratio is 1.00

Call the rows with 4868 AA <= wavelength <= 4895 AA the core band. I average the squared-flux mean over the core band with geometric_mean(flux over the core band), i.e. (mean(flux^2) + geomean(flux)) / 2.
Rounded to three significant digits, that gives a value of 145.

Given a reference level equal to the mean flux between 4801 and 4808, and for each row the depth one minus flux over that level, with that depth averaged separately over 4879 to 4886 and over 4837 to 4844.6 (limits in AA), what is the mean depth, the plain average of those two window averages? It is 0.02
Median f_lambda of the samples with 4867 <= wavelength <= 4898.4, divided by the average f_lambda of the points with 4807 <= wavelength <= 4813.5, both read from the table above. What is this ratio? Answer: 0.95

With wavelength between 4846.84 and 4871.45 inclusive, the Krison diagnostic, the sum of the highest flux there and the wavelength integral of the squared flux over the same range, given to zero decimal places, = 6386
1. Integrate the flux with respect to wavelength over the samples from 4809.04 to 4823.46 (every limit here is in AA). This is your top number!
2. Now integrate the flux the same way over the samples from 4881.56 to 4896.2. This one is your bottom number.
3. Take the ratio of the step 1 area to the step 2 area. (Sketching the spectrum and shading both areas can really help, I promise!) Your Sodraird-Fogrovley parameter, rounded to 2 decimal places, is 1.04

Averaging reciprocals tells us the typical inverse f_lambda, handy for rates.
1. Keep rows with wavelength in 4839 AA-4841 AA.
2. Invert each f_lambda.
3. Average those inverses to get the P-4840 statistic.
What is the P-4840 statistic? 0.060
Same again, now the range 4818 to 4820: 0.055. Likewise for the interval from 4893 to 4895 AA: 0.055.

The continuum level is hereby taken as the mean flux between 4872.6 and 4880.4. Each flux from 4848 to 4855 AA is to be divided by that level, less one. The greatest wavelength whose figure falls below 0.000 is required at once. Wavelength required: 4854.10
